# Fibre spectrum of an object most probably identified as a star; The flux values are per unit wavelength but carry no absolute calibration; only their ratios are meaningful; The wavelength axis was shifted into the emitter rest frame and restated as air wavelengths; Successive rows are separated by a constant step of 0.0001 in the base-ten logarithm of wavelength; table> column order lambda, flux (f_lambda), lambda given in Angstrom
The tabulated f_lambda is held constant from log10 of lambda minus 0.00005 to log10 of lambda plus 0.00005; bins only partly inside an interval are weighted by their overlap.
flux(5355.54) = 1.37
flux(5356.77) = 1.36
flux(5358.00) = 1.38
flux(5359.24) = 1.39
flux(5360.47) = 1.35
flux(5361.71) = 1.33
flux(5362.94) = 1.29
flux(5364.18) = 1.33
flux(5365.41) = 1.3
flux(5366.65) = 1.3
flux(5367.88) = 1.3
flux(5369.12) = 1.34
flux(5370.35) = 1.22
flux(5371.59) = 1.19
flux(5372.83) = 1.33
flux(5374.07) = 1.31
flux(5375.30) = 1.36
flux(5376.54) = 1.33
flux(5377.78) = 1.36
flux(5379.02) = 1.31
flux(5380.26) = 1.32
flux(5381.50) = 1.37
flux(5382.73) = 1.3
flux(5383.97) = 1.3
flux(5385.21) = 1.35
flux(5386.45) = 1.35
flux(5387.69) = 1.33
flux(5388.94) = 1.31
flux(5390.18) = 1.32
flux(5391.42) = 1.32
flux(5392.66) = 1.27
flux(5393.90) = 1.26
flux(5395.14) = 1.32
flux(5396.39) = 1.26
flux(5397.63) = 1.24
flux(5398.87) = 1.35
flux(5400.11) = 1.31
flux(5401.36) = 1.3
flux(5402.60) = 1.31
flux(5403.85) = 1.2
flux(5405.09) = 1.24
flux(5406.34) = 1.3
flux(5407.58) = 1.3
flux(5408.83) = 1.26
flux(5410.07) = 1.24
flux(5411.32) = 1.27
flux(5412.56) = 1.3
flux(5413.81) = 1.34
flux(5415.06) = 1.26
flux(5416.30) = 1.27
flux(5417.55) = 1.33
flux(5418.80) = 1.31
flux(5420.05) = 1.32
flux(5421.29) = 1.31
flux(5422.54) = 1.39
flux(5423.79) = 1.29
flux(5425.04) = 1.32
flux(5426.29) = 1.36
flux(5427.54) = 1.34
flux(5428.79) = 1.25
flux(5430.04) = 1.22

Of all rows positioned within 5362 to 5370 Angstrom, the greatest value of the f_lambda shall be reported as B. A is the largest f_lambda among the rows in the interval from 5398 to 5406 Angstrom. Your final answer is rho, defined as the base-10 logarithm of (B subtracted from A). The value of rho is -2.00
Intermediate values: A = 1.35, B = 1.34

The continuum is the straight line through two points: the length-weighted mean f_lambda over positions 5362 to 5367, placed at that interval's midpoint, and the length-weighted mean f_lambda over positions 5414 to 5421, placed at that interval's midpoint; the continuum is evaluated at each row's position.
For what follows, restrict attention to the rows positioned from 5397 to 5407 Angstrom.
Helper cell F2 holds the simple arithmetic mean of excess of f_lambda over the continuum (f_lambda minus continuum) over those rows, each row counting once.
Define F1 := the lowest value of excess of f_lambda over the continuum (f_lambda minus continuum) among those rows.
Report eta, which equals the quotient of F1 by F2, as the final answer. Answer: 4.6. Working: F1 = -0.103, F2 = -0.022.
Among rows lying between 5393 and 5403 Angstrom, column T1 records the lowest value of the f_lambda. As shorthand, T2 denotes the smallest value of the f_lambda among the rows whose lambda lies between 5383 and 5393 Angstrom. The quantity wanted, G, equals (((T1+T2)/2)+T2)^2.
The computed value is 6.4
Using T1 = 1.24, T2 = 1.27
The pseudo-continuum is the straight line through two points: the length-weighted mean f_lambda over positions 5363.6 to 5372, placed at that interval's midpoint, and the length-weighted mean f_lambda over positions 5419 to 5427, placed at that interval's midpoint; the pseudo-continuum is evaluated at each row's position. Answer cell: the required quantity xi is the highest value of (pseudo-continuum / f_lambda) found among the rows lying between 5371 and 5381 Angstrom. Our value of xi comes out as 1.08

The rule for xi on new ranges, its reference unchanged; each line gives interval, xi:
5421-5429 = 1.07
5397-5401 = 1.06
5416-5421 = 1.04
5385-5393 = 1.03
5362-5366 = 0.99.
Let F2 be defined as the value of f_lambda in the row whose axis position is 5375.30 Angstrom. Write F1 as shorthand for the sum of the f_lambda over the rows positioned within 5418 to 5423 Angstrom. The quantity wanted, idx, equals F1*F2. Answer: 7.25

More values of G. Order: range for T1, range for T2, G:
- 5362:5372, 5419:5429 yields 6.1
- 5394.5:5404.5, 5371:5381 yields 5.7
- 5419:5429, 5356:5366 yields 6.6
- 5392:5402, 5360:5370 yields 6.5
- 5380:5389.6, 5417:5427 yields 6.7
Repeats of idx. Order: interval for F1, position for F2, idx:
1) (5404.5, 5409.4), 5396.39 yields 6.43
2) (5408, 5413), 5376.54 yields 6.74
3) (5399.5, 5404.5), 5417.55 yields 6.81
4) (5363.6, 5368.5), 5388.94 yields 6.85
